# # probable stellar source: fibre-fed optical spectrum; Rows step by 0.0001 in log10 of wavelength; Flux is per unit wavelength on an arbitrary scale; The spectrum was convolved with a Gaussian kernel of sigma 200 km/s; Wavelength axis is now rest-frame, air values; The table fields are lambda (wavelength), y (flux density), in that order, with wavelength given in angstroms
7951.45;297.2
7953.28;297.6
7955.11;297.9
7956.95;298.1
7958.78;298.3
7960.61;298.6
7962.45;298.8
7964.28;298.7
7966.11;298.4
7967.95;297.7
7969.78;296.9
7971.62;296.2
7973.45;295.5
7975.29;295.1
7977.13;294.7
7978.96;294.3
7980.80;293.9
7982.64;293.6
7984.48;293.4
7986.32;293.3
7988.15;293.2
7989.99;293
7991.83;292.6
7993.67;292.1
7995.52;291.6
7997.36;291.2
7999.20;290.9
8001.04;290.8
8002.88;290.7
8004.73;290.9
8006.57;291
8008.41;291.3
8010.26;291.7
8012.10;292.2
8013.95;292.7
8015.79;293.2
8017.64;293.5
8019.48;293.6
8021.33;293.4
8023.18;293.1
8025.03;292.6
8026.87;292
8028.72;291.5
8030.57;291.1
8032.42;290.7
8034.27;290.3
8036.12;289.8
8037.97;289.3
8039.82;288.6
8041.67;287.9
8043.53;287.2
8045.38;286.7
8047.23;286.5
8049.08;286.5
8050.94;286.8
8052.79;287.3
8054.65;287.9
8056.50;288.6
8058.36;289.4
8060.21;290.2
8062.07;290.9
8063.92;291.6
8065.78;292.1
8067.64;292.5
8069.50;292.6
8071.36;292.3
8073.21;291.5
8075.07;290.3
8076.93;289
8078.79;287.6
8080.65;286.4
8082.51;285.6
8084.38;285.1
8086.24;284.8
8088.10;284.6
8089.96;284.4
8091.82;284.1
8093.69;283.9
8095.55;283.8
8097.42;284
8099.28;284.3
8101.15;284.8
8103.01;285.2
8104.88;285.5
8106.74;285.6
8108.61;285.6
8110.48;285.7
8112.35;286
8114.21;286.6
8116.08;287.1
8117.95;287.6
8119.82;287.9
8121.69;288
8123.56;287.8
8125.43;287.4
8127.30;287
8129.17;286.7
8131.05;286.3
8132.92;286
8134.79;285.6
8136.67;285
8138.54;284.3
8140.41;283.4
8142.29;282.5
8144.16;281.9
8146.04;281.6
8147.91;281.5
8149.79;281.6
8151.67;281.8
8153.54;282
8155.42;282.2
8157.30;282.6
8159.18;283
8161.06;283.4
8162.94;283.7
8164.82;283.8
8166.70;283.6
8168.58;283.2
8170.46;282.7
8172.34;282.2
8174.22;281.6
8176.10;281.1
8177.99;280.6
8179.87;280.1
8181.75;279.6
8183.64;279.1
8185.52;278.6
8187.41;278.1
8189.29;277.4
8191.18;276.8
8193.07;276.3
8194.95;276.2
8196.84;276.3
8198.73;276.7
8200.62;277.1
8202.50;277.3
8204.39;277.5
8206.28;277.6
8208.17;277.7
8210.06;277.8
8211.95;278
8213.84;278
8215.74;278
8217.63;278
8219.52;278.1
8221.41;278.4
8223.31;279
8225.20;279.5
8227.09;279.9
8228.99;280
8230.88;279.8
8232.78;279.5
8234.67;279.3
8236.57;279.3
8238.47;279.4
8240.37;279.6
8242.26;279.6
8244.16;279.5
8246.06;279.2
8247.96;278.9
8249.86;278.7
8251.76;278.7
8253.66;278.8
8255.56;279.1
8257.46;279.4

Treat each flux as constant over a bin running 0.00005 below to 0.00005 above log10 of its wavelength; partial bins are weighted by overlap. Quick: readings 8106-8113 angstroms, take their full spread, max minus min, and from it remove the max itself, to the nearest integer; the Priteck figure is -286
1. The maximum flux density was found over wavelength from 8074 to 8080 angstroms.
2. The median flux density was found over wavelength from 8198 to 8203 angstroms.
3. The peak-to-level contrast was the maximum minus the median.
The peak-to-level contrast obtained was 13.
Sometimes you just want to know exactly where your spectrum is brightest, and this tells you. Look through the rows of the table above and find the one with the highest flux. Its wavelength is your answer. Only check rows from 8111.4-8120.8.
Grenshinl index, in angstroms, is 8119.82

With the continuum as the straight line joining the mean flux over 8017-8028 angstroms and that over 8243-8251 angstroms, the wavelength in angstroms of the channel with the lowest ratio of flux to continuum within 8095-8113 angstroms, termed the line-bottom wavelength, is 8095.55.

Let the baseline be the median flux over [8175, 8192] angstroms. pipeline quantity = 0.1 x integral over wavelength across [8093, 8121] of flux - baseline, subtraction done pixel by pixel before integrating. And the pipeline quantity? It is 18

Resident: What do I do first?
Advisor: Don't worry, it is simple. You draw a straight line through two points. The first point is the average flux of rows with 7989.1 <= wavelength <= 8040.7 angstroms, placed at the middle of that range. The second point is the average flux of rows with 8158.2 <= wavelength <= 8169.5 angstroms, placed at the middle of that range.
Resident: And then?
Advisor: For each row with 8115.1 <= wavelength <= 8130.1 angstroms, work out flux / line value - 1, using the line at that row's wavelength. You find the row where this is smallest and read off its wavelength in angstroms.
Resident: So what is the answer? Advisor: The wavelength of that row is 8116.08 angstroms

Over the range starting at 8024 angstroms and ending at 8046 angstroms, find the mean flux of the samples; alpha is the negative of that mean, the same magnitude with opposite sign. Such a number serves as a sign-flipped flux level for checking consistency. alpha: -290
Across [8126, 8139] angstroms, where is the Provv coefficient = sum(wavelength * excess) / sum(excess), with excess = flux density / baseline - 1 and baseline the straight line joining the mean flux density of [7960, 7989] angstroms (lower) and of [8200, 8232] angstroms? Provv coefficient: 8131.4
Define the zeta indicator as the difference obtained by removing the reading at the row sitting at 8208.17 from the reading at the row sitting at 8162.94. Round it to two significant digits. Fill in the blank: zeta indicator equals 6.0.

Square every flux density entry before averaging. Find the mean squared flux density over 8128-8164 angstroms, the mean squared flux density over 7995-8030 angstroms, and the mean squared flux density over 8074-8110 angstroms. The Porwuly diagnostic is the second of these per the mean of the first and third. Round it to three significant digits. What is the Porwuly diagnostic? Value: 1.05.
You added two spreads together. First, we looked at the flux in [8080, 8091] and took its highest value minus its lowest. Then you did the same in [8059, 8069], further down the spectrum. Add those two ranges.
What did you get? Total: 4.3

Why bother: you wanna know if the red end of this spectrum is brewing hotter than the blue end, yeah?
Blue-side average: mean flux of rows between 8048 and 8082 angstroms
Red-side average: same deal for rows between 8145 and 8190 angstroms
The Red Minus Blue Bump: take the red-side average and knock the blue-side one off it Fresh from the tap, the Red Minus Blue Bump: -8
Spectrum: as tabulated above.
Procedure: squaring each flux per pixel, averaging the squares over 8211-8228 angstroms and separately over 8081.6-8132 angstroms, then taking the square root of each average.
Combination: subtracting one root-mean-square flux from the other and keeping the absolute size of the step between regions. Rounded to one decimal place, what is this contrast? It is 7.2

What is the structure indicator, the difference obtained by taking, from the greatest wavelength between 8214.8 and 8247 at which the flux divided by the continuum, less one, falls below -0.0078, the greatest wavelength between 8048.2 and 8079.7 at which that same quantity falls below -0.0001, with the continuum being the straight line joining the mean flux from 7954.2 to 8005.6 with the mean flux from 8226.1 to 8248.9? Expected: 140.7 angstroms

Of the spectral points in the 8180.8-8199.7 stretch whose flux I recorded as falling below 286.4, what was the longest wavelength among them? 8198.73 angstroms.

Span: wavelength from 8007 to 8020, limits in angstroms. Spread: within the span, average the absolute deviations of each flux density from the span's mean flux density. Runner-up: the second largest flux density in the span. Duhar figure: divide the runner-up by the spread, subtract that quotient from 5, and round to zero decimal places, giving -390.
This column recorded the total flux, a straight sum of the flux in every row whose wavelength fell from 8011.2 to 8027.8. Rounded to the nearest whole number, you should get 2636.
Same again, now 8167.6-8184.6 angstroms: 2530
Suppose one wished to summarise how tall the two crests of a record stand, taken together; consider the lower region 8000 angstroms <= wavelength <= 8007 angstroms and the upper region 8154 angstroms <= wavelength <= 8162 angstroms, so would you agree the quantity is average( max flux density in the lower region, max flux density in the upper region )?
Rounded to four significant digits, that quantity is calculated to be 287.2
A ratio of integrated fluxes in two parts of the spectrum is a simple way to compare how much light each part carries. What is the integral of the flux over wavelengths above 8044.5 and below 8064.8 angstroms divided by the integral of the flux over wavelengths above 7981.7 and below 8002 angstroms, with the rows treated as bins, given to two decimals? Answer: 0.99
